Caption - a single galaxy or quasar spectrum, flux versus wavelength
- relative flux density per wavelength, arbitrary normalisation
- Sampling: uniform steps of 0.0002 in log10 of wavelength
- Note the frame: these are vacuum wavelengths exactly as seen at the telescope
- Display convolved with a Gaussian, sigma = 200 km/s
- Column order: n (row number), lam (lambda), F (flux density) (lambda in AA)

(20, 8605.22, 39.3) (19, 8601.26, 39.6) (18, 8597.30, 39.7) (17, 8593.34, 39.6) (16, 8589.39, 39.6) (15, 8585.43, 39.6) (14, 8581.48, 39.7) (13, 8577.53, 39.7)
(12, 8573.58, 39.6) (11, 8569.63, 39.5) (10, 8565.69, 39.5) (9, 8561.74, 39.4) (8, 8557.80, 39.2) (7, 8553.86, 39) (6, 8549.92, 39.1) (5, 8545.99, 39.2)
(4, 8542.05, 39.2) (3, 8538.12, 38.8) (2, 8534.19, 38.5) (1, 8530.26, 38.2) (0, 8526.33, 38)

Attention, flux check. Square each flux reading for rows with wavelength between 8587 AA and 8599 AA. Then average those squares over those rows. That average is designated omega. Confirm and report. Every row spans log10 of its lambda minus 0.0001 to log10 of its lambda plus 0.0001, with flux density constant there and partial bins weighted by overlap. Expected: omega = 1571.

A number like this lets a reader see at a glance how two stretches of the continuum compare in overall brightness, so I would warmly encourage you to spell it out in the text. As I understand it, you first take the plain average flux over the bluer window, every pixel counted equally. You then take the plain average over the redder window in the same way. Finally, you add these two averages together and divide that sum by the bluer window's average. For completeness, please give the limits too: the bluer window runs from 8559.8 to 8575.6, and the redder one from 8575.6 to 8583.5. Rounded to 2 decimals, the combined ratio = 2.01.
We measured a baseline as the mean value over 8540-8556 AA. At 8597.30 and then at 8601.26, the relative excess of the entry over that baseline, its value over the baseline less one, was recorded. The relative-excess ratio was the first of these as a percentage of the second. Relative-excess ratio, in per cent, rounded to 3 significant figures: 121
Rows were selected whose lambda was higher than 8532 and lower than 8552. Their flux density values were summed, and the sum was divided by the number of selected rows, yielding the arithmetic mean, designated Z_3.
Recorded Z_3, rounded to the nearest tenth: 39.0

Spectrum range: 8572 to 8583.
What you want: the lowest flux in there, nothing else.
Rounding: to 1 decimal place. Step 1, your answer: 39.6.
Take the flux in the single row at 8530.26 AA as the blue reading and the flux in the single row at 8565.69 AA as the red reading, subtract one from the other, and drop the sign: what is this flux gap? 1.3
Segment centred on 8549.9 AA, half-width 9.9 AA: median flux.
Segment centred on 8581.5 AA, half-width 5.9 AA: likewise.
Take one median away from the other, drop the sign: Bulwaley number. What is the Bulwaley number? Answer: 0.50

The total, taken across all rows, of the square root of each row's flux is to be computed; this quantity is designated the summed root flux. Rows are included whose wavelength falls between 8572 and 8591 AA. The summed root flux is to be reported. 31.5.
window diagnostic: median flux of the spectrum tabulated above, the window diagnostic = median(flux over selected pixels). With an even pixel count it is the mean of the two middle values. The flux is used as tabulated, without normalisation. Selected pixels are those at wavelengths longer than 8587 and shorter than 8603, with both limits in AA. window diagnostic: 39.6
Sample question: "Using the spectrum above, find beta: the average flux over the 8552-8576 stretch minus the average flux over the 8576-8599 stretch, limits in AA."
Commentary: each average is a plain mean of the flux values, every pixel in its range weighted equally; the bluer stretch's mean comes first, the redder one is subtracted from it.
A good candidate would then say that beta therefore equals -0.28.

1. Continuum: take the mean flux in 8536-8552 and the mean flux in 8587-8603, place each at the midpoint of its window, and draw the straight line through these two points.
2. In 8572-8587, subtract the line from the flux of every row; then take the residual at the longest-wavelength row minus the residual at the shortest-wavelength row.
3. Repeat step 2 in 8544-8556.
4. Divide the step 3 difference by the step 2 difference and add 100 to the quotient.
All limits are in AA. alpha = 102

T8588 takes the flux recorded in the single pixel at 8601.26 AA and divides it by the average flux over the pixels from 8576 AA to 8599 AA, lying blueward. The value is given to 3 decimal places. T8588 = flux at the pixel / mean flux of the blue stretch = 0.999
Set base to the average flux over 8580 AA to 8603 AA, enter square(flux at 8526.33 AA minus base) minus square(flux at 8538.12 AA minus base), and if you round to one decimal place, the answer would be 2.0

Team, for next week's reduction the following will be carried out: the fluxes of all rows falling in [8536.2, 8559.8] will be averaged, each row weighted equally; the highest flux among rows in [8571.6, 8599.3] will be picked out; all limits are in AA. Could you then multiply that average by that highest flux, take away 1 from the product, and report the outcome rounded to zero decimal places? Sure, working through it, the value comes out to 1551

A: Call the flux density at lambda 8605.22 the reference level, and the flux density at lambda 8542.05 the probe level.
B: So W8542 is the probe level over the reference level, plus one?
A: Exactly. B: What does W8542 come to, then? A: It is 2.00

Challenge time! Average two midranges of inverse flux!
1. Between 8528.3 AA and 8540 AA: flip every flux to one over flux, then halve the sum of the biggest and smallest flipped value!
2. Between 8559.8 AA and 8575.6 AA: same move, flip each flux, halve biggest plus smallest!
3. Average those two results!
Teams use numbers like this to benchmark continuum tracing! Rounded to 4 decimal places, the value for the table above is 0.0256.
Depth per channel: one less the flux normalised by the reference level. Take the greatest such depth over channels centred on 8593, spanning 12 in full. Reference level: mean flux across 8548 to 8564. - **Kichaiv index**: -0.011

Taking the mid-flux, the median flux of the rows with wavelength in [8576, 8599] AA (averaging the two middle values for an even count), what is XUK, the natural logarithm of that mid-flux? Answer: 3.680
